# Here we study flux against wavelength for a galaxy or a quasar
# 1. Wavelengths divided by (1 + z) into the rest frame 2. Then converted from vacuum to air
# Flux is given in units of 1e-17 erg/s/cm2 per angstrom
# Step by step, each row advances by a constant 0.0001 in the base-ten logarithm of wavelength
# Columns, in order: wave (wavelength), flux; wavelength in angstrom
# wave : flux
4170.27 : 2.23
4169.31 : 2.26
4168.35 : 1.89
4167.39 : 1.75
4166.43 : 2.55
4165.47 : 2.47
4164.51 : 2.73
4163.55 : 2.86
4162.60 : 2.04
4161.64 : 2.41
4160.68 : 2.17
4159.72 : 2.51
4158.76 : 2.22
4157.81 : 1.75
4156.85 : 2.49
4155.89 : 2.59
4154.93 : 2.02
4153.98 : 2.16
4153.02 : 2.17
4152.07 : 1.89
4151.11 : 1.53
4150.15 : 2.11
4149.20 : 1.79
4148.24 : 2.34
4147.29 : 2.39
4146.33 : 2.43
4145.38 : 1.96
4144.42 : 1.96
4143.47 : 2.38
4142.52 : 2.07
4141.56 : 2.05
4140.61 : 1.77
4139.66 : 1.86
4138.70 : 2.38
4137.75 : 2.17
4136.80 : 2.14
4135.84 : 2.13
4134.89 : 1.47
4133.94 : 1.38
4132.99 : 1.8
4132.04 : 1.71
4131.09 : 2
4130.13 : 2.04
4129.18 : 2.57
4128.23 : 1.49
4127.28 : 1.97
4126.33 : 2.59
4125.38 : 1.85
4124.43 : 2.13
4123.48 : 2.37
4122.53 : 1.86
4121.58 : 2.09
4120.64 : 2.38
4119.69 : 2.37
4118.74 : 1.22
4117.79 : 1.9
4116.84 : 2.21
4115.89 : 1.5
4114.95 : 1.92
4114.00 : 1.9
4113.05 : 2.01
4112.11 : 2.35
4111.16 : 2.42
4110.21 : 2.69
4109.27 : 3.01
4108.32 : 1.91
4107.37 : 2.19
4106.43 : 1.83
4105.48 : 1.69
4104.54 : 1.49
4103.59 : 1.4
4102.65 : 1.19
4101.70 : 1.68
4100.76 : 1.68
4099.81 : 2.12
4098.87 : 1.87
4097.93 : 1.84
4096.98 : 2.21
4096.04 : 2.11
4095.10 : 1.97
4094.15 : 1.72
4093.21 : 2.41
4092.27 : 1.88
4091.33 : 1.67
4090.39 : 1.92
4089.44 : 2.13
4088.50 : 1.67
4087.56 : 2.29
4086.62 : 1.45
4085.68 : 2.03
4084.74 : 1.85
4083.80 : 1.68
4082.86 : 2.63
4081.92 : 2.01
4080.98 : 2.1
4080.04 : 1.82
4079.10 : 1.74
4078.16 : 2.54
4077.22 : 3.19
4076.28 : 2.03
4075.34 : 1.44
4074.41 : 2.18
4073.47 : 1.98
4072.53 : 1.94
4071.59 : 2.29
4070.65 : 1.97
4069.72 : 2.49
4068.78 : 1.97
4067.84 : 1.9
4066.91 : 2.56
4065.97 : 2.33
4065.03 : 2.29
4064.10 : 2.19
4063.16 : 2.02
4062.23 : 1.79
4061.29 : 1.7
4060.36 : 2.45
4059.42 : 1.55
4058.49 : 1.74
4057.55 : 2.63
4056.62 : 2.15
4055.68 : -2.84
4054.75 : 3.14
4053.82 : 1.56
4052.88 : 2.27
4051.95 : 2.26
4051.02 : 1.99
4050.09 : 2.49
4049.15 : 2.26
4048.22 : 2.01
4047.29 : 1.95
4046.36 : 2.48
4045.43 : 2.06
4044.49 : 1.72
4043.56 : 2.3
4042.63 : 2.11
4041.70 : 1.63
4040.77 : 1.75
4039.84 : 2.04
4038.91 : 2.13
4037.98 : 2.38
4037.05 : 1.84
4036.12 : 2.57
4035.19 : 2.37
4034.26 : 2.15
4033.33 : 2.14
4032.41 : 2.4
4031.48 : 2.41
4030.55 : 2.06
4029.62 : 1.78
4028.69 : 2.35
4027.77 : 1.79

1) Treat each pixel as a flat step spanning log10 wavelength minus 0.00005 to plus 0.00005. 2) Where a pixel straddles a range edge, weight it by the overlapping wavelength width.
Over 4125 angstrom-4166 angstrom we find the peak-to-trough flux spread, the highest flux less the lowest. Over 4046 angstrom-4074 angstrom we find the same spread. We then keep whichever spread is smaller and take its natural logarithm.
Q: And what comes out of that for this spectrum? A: 0.4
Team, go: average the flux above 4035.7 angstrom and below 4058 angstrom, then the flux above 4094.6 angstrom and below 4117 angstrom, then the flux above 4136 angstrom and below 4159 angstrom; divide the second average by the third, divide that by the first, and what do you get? 0.477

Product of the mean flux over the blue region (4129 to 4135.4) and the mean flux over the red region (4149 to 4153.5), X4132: 3.5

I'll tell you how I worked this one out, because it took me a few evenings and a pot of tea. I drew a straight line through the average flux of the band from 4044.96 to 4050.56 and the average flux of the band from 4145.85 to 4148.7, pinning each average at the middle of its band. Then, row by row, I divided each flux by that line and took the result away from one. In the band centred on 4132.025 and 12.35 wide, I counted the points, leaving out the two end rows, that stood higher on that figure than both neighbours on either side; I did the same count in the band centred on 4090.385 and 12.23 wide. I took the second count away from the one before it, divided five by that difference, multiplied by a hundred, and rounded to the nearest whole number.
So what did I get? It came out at -500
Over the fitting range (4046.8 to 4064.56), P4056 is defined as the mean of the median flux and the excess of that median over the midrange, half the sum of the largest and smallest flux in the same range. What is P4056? 1.9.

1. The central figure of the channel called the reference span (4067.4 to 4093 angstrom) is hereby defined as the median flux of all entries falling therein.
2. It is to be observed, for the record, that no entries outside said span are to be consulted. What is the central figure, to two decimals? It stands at 1.97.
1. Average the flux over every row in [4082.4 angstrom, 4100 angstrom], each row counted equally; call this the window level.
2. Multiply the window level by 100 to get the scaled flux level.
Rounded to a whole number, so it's 197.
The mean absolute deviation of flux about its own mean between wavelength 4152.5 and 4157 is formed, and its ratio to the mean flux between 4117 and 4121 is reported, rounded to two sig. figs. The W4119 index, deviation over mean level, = 0.10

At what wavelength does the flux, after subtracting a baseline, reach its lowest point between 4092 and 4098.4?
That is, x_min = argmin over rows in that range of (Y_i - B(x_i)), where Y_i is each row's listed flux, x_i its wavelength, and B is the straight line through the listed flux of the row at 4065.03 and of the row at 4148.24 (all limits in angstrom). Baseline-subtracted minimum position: 4094.15 angstrom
